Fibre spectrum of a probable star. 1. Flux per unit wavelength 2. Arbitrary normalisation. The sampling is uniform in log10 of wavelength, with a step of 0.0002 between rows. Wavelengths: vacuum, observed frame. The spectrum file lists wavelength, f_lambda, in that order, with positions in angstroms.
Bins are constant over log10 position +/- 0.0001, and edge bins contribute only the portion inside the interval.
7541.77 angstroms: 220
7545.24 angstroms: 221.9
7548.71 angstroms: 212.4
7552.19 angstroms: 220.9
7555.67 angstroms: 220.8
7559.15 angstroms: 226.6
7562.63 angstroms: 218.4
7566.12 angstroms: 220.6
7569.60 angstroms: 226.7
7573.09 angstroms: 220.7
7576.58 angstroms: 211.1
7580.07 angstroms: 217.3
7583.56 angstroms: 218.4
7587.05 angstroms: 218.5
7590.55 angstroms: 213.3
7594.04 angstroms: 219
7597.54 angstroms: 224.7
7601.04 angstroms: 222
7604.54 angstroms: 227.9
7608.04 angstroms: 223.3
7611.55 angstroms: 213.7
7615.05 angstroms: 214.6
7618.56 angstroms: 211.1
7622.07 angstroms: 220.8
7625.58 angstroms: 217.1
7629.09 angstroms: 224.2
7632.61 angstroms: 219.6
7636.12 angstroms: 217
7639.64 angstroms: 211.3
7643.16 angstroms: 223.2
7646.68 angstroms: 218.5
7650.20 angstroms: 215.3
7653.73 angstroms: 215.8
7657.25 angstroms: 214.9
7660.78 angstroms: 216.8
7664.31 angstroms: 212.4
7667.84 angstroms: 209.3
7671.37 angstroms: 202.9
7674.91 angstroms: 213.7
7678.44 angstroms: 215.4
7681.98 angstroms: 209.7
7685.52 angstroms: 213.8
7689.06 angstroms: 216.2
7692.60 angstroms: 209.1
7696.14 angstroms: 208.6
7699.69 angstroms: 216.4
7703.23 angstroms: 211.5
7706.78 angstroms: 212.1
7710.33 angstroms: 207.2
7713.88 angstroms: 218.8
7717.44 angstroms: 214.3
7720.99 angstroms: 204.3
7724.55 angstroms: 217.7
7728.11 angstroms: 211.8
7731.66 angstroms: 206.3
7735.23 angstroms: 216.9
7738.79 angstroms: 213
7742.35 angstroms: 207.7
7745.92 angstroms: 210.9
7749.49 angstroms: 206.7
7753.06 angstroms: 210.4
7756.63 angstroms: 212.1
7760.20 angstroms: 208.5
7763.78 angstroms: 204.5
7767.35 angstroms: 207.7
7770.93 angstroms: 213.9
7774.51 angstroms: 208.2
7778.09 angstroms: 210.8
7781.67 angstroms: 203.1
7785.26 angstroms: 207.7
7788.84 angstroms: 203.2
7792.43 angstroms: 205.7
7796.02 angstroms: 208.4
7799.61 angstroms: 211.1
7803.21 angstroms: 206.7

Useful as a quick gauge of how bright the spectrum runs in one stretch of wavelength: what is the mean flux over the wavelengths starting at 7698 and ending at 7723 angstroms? 212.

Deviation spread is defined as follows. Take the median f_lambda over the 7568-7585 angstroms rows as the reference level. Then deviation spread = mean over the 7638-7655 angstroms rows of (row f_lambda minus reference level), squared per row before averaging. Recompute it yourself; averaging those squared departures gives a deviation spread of 18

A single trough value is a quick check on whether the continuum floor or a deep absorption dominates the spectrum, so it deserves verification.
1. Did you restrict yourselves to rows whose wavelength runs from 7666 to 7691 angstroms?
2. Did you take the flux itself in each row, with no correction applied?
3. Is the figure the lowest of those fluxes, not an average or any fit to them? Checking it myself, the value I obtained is 202.9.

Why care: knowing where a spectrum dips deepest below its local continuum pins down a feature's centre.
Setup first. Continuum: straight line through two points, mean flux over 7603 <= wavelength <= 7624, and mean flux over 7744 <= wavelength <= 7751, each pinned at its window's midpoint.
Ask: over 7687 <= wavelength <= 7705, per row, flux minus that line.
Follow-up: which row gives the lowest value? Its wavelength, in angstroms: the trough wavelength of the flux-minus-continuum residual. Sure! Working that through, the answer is 7696.14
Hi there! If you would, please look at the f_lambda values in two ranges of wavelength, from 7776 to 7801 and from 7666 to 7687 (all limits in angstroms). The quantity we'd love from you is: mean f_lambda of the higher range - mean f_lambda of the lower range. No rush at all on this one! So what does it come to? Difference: -4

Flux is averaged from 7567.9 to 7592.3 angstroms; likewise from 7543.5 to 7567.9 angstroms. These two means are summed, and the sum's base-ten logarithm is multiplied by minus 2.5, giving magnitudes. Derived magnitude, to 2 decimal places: -6.60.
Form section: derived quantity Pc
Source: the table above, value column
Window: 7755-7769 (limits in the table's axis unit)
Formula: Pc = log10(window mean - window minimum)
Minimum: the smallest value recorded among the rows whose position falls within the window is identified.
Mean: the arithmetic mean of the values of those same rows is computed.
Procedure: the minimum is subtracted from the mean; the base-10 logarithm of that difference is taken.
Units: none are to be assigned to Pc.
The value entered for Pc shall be 0.57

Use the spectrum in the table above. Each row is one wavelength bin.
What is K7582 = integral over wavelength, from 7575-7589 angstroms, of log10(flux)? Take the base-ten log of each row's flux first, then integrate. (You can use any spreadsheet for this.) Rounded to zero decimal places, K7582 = 33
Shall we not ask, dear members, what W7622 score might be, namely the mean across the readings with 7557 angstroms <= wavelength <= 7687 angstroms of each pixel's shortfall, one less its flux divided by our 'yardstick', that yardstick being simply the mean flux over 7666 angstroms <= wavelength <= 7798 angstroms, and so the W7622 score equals -0.034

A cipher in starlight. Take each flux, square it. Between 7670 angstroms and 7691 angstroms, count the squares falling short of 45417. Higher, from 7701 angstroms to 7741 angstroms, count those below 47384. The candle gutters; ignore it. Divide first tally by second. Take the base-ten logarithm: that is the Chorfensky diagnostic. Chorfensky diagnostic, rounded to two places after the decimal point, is -0.65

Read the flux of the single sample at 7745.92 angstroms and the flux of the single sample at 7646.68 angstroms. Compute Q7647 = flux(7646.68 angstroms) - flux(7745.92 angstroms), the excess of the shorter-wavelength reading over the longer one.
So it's 7.6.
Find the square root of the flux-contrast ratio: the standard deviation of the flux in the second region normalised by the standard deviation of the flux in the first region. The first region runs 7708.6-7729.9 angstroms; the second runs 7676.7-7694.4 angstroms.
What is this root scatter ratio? 0.75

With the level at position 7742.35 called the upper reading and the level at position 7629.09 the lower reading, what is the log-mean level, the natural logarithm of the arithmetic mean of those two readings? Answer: 5.38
